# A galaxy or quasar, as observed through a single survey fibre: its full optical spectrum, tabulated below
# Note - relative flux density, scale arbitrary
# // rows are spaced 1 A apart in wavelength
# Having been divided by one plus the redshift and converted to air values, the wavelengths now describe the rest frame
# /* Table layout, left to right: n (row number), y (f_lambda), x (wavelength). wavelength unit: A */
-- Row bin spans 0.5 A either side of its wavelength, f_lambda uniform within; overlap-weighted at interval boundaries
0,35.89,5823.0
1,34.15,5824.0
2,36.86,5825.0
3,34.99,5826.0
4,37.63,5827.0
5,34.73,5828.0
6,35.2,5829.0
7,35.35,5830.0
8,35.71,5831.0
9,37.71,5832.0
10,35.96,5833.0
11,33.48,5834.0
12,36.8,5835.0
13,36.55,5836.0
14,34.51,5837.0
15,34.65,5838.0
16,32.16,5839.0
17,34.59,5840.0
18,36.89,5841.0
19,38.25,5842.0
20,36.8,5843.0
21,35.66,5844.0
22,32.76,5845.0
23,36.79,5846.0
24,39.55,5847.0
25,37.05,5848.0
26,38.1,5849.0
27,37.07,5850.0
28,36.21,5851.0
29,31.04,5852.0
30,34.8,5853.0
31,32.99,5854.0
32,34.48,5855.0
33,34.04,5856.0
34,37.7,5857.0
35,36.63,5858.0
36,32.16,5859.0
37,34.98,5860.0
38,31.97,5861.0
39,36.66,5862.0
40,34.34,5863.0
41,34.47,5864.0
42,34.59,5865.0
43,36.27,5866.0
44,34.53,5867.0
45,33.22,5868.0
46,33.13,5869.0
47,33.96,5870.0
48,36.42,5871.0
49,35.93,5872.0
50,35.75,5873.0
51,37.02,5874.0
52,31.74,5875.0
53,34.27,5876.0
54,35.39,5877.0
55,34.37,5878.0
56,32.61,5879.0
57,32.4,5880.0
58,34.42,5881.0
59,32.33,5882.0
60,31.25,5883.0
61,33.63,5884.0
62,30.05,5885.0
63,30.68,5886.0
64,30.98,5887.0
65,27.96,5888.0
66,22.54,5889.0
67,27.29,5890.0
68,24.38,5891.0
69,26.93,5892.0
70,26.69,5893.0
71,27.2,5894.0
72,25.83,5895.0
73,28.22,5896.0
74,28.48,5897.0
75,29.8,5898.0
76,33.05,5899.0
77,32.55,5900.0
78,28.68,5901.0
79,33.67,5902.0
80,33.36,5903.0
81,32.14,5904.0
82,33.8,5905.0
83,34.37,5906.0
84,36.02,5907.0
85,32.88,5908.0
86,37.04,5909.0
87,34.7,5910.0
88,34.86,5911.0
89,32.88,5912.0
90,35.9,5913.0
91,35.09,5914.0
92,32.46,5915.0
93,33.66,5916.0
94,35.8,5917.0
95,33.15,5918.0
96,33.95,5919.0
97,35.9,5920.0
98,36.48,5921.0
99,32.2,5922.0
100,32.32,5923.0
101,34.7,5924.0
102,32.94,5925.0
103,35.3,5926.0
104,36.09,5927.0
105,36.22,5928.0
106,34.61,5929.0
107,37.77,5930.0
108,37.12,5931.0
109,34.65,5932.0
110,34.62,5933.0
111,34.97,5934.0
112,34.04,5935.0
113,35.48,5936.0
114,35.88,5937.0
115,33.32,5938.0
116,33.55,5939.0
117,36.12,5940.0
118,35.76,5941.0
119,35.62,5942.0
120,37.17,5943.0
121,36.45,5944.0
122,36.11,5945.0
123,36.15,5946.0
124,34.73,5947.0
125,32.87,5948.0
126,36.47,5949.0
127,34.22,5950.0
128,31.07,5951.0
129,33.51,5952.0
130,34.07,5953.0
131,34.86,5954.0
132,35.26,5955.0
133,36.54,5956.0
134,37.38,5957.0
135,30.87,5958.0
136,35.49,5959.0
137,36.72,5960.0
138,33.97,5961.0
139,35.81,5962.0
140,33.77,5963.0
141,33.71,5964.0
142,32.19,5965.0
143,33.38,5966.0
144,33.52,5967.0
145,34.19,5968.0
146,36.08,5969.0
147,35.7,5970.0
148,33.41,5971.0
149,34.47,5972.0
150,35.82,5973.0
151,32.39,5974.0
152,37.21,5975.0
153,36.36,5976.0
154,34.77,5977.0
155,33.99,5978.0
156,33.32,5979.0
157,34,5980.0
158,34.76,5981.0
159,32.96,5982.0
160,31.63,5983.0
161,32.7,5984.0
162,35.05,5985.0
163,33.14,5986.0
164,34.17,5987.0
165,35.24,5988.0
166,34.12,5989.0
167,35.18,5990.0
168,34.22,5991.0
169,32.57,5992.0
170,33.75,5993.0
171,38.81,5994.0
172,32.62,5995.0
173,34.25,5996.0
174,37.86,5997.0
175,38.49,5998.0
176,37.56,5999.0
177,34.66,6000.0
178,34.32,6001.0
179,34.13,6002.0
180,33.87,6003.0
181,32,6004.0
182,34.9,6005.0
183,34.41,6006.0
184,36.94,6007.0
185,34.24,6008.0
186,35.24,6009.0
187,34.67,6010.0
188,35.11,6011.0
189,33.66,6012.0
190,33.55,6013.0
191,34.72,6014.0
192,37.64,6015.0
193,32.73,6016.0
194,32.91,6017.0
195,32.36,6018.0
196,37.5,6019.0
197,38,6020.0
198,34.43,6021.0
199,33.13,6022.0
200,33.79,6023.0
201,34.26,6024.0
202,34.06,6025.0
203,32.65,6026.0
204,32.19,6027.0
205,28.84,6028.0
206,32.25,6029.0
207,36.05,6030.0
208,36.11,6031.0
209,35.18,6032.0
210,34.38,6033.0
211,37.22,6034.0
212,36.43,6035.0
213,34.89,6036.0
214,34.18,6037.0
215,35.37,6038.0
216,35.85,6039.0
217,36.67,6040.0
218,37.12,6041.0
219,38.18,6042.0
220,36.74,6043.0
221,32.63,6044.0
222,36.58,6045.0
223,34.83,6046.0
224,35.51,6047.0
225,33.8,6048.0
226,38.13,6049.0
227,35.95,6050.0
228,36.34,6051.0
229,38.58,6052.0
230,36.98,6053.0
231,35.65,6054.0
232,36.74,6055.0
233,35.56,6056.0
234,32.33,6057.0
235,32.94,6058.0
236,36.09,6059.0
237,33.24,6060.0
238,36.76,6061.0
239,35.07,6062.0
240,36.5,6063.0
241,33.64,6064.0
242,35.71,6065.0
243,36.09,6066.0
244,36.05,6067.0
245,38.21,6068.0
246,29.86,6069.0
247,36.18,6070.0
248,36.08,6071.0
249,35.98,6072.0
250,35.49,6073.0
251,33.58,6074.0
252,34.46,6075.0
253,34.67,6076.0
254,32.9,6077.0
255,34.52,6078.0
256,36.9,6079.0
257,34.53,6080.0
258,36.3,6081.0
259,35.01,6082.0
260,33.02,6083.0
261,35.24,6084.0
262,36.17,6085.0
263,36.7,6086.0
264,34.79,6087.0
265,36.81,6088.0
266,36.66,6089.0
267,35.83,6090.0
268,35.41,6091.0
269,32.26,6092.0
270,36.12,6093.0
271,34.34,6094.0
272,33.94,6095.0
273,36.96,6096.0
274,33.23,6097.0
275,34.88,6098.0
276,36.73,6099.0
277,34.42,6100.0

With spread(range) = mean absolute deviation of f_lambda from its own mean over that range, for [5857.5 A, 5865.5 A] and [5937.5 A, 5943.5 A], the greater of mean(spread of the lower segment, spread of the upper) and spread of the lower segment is 1.2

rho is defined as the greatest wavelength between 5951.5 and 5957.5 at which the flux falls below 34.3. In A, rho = 5953.0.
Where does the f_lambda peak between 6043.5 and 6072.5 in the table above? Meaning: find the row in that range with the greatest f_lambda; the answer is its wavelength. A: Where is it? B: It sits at 6052.0 A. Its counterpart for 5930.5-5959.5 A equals 5957.0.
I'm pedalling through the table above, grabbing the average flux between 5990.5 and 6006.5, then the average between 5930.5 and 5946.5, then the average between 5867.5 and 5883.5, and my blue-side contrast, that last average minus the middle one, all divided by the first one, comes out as -0.04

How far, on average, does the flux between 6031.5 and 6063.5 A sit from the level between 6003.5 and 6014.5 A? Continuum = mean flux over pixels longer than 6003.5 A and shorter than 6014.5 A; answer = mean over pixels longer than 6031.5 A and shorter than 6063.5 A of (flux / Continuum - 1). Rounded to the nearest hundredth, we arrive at 0.03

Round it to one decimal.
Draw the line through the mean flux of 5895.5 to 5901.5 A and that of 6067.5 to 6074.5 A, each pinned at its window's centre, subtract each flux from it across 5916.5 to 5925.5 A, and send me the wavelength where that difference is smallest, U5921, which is 5921.0 A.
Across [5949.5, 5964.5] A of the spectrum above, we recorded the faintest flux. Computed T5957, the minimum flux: 30.87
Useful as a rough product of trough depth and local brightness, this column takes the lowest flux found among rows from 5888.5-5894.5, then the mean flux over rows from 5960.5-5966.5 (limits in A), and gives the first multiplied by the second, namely 762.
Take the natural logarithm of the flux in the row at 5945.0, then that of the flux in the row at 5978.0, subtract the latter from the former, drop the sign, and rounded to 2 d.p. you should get 0.06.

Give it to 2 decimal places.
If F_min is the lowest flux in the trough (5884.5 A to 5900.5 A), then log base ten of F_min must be 1.35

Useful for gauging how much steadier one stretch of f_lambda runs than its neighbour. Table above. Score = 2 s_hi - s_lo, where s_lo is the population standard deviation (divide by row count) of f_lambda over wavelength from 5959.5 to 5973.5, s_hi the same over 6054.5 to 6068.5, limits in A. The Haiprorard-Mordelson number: 2.0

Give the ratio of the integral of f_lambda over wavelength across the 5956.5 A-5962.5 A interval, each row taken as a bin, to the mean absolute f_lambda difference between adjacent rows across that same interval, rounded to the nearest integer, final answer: 62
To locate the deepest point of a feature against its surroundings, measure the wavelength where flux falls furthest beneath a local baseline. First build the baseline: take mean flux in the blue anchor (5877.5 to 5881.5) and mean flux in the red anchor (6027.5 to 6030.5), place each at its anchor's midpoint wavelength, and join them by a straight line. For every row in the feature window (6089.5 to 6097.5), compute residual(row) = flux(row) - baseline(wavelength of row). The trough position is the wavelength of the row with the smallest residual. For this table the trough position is 6092.0 A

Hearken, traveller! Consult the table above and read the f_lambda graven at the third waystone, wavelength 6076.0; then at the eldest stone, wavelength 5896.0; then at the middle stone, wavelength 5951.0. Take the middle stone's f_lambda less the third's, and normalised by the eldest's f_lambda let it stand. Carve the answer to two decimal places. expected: -0.13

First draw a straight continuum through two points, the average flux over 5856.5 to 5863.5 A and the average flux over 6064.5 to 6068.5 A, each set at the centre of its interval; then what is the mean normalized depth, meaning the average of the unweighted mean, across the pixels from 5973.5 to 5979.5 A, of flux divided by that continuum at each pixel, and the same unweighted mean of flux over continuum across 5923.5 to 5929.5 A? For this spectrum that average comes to 0.978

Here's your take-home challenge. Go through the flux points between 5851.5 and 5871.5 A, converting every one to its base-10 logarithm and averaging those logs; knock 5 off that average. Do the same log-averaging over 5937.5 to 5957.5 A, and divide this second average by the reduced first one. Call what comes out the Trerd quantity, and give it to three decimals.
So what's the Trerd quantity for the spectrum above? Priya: -0.446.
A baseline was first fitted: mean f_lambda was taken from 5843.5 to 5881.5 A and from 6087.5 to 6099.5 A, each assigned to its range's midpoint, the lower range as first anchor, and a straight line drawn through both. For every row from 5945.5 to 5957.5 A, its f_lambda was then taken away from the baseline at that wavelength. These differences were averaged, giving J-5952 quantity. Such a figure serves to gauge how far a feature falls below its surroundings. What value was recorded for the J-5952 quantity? 0.3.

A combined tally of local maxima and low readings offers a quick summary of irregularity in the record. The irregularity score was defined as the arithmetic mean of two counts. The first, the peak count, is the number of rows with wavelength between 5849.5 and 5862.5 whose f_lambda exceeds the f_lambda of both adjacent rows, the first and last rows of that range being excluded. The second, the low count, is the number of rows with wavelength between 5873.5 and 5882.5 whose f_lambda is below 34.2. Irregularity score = 4.0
